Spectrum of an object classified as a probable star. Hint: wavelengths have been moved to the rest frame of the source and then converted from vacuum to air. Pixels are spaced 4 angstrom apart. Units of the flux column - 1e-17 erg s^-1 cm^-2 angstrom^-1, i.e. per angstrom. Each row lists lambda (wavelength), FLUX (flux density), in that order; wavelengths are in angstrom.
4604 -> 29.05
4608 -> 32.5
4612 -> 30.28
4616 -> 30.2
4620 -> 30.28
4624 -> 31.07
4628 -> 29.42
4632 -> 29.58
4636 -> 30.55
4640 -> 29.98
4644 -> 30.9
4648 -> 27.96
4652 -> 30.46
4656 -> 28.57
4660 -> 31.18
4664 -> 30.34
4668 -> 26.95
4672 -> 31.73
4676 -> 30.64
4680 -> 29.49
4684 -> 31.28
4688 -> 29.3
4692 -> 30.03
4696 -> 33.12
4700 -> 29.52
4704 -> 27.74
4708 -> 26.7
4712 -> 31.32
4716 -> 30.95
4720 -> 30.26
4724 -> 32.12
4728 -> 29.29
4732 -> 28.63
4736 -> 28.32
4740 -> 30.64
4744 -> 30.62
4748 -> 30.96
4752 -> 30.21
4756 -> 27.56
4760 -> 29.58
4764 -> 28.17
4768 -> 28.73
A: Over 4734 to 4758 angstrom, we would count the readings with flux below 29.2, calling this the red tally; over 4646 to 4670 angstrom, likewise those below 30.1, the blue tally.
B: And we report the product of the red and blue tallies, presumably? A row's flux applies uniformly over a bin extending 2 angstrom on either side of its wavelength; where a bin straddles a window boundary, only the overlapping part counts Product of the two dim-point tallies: 6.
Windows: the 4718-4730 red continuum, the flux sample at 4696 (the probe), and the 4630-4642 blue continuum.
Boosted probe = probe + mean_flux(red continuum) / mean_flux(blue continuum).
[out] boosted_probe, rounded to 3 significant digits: 34.1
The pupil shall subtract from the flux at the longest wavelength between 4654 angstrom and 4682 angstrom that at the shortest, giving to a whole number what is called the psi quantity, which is 1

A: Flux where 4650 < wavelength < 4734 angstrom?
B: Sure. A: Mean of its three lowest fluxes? 27.13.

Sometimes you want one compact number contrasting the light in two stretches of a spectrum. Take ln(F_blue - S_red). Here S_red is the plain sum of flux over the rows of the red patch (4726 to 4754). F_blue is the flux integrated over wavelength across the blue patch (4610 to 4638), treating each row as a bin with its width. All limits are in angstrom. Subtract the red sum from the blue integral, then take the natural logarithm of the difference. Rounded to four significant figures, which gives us 6.457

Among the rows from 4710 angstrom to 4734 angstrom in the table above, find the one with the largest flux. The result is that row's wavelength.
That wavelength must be 4724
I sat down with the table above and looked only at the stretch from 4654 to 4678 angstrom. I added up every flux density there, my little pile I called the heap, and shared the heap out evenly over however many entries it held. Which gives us 29.9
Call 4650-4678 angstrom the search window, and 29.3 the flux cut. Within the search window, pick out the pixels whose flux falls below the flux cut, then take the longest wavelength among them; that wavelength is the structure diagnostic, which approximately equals 4668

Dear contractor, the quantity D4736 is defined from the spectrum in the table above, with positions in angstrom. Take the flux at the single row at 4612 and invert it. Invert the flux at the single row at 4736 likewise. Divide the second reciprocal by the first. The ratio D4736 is 1.07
